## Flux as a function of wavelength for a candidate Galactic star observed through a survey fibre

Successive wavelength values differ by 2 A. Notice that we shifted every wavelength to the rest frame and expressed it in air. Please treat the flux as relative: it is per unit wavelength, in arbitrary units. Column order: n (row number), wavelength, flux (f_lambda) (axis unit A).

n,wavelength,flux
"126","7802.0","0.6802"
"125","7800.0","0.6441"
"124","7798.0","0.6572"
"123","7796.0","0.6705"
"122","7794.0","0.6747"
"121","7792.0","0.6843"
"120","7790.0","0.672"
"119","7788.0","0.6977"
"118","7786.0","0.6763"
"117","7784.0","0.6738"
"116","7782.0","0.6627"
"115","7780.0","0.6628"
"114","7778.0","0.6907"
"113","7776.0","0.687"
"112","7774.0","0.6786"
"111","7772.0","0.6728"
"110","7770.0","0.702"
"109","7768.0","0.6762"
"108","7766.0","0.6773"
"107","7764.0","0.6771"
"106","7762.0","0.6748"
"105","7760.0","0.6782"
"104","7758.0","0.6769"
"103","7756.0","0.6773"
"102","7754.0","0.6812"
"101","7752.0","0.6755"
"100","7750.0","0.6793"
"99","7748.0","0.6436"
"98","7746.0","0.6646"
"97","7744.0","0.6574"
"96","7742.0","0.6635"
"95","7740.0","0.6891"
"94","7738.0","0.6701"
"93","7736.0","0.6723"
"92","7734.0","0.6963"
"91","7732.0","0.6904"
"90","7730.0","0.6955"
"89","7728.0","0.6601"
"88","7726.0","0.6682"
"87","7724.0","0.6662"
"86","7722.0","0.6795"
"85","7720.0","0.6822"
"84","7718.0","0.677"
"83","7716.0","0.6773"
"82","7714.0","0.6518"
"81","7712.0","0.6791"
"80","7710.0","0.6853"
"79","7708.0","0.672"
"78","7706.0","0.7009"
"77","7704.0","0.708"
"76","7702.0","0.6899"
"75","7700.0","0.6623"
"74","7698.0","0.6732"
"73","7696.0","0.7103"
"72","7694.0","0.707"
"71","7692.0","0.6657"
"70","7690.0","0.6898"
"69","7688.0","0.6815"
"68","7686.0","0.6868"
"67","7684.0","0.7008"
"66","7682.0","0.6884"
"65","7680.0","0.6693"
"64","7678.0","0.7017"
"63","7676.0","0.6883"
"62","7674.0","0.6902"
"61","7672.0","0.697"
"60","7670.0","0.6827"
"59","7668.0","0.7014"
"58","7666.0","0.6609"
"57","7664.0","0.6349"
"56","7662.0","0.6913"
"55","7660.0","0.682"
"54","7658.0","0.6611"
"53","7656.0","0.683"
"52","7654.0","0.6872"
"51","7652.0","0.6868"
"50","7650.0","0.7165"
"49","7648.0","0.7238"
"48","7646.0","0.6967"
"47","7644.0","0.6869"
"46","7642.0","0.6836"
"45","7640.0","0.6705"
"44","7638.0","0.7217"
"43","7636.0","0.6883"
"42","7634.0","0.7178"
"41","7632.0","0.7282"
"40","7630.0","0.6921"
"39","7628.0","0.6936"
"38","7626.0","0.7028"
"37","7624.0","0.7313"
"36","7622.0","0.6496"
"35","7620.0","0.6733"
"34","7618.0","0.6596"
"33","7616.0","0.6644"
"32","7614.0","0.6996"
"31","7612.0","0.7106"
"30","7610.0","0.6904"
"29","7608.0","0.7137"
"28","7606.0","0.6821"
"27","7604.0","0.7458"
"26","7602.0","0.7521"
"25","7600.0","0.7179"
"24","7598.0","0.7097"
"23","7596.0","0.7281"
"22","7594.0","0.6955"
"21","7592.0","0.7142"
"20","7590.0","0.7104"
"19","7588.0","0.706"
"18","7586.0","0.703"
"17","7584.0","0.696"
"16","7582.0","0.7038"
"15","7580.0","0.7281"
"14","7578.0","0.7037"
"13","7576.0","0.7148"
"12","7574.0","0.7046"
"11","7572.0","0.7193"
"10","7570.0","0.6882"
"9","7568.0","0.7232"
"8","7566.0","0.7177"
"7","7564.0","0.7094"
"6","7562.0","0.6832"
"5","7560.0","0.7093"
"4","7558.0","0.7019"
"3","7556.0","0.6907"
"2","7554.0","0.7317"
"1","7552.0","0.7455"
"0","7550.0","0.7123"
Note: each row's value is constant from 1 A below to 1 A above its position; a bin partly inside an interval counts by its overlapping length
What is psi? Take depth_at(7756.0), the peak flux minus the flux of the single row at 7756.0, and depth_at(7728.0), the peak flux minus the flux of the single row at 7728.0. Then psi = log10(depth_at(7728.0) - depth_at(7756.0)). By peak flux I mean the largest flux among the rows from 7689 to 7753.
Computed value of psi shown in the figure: -1.8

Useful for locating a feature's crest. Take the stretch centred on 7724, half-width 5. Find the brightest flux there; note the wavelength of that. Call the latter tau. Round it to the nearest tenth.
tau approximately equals 7720.0 A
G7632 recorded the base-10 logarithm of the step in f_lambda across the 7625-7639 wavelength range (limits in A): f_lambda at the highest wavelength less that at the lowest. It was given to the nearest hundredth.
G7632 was -1.72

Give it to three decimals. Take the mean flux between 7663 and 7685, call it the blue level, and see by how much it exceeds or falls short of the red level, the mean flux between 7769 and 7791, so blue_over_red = 0.004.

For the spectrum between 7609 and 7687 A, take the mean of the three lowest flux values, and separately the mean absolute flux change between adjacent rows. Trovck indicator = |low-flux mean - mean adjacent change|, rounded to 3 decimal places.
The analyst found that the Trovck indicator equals 0.627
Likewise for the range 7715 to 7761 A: 0.643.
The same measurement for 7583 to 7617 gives 0.659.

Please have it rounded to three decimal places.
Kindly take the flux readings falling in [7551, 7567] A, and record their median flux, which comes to 0.709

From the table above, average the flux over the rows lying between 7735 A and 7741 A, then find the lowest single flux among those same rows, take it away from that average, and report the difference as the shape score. 0.007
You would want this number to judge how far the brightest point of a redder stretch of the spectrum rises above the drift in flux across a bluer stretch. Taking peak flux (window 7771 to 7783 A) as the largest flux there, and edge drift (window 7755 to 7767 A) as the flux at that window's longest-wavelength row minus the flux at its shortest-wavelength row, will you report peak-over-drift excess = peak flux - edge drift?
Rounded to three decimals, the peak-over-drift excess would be 0.691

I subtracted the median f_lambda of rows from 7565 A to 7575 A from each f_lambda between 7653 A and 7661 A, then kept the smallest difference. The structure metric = -0.057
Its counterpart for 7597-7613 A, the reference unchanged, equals -0.036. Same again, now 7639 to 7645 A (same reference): -0.047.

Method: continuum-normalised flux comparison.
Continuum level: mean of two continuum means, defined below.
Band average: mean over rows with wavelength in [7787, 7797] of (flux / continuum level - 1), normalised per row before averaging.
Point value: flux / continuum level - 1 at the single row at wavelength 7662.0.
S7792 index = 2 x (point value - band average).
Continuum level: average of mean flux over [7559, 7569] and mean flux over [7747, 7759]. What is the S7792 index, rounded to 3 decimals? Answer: 0.033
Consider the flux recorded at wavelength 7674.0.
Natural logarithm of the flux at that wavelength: -0.371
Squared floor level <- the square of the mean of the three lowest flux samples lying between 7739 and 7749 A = 0.429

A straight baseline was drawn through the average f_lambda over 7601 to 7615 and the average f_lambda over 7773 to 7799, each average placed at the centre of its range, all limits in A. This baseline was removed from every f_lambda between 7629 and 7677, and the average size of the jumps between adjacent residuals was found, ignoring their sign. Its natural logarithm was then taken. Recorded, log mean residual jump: -3.88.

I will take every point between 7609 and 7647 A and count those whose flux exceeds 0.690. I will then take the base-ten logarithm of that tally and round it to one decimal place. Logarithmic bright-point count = 1.0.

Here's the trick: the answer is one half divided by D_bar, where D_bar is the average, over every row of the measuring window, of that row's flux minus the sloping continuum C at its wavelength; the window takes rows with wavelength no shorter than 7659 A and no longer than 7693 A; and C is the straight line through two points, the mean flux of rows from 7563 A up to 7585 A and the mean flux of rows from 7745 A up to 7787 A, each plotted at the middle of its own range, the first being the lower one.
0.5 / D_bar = -58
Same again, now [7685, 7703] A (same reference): -150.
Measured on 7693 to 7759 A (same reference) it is -111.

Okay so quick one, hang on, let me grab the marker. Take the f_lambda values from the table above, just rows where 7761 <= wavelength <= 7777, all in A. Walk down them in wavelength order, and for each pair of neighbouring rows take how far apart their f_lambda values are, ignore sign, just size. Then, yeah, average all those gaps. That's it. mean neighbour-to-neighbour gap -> 0.010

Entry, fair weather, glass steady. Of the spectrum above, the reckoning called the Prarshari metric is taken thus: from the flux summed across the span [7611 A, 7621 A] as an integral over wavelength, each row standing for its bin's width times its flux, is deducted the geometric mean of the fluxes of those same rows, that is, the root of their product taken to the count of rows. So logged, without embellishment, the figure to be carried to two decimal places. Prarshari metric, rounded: 6.13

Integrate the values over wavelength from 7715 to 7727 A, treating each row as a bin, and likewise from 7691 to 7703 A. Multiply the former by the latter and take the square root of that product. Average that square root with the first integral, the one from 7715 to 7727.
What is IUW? 8.13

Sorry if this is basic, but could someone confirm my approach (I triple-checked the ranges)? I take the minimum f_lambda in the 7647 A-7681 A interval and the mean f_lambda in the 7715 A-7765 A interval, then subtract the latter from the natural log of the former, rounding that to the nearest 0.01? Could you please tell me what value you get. -1.13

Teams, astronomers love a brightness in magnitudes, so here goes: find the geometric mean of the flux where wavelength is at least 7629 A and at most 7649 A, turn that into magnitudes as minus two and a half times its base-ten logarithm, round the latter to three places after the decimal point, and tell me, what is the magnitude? 0.386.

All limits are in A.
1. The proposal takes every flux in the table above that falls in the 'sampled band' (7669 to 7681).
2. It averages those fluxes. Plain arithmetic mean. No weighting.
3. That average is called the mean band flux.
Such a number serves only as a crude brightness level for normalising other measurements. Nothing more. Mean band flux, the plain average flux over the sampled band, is 0.688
